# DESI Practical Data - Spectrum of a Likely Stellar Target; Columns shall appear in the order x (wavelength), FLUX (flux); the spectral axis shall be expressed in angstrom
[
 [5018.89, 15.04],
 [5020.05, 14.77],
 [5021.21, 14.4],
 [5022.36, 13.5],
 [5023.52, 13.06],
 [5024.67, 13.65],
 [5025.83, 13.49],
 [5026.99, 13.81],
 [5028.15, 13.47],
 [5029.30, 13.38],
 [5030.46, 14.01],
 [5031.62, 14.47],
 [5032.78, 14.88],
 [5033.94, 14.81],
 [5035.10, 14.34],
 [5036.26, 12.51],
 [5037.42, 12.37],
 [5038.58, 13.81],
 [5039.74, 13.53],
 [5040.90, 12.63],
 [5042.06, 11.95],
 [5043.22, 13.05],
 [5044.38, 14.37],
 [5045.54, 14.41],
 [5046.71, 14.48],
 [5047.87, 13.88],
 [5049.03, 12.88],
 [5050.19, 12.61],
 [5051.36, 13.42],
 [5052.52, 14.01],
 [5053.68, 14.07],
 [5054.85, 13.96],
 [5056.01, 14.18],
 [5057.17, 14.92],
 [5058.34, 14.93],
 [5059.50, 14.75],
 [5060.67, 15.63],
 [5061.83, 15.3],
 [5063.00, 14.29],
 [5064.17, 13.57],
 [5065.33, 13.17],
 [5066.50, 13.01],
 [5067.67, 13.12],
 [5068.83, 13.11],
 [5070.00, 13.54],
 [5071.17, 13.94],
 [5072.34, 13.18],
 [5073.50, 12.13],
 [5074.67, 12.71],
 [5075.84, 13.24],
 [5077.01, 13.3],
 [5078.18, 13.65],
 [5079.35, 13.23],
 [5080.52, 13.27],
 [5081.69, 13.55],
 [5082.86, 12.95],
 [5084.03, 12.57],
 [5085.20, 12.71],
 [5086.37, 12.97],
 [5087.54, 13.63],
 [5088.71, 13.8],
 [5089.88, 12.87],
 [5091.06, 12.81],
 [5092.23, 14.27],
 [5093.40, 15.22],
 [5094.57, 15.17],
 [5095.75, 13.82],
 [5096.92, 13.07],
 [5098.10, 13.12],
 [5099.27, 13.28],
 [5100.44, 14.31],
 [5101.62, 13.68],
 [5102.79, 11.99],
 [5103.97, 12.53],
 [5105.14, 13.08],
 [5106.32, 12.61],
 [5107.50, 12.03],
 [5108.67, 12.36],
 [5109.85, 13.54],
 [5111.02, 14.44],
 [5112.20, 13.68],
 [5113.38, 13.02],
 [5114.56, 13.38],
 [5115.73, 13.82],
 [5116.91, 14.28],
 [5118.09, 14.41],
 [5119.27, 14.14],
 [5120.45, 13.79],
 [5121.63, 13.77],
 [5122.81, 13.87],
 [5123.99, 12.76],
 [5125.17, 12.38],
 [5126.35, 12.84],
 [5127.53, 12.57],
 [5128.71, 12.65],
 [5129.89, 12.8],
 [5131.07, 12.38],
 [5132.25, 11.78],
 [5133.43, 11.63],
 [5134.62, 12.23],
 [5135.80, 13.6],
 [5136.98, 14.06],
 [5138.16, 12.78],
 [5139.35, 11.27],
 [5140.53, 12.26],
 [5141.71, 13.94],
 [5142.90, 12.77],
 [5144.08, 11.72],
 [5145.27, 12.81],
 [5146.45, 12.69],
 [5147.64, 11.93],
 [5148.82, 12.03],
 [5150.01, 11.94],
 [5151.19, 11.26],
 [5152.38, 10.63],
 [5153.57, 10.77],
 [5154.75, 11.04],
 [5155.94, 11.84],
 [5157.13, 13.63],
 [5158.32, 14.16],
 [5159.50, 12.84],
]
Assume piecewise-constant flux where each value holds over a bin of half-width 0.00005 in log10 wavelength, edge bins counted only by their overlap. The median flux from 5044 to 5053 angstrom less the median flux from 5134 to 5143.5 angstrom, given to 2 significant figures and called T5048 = 1.2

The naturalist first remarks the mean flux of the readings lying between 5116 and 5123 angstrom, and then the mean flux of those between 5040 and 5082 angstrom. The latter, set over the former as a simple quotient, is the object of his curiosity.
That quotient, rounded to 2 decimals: 0.97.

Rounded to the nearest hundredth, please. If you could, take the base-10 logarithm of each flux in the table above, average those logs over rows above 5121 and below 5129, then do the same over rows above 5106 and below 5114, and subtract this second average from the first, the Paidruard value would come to 0.00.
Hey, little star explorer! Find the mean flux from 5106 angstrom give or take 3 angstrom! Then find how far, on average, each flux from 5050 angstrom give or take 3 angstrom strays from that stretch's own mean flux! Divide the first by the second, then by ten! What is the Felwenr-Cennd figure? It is 2.5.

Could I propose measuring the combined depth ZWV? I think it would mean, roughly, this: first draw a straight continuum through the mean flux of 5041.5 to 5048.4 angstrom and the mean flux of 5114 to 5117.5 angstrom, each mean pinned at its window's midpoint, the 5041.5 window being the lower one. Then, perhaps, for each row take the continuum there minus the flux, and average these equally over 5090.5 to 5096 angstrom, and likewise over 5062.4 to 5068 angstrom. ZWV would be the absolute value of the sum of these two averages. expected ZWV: 0.2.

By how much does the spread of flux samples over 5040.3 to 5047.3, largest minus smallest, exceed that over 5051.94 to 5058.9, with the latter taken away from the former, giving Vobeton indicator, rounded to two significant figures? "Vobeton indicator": 1.6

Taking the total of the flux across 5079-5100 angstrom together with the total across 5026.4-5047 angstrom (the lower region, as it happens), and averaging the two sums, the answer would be 244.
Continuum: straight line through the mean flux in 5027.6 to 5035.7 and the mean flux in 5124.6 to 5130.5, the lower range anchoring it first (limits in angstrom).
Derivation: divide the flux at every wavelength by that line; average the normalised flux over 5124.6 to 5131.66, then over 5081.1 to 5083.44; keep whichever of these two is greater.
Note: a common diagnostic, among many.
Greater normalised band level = 1.00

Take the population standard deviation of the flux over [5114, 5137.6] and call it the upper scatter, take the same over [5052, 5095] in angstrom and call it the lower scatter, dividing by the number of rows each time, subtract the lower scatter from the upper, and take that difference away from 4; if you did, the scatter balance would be 4.0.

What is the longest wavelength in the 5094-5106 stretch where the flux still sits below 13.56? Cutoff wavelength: 5105.14 angstrom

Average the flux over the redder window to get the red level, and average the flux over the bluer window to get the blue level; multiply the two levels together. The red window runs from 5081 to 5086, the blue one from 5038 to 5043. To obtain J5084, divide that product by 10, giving 16.8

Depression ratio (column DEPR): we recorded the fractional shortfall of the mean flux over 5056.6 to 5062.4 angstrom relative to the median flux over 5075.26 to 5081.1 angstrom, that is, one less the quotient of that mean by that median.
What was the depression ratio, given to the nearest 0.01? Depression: -0.14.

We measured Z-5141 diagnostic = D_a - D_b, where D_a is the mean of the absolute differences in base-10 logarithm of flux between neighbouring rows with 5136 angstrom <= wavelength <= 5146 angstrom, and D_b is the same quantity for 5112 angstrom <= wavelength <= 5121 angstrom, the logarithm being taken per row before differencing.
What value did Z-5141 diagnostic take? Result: 0.031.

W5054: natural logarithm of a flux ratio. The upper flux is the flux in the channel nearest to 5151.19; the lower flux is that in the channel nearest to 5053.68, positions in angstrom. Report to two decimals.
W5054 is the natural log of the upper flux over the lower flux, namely -0.22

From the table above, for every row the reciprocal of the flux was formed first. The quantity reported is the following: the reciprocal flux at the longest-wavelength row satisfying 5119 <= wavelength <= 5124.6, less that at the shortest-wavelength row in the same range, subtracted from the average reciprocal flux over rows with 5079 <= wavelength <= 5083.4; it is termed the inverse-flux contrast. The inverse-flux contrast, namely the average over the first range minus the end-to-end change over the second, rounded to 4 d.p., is 0.0678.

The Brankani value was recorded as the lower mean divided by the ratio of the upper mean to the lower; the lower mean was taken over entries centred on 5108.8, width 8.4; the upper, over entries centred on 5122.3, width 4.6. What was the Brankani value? 12.7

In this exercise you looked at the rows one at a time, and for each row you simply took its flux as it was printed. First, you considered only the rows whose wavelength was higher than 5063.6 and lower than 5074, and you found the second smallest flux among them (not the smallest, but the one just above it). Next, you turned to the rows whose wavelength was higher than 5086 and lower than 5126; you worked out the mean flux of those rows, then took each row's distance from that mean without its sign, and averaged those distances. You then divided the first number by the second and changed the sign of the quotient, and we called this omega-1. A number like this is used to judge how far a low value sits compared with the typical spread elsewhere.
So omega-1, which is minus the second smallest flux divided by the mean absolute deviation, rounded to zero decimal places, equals -20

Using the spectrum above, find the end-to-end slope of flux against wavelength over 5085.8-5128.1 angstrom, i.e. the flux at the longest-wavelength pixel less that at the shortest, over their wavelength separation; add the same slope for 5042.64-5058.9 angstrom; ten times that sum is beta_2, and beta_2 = 1.15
